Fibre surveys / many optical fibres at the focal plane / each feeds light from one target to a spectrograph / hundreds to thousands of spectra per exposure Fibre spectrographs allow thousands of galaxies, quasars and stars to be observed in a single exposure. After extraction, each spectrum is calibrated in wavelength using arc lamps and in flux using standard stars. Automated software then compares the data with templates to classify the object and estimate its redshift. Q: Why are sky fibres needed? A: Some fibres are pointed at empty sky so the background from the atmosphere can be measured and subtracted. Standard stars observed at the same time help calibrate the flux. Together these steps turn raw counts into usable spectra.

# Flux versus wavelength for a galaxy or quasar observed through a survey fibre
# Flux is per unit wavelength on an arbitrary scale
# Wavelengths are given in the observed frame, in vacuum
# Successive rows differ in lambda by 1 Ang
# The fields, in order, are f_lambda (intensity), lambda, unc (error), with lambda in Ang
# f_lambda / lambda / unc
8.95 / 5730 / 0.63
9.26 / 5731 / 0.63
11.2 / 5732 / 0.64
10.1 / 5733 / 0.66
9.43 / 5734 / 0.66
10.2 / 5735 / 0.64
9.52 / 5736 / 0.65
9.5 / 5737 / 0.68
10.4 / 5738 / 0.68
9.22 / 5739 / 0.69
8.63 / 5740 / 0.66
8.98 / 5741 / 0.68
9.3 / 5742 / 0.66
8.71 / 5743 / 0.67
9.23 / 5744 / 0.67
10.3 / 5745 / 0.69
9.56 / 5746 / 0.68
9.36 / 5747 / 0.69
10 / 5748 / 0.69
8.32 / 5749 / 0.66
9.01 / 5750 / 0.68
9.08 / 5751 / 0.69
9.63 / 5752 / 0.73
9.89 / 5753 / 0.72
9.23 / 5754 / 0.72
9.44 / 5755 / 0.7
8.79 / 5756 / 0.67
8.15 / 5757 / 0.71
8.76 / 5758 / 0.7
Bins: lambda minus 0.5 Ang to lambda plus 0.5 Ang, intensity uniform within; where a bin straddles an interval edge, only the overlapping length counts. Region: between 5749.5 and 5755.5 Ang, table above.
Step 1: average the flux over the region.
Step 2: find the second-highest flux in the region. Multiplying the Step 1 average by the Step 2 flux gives 90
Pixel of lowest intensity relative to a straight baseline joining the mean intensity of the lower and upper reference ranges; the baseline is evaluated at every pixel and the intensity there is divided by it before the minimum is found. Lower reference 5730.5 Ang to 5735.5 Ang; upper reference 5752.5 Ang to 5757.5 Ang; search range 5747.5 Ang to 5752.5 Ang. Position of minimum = 5749 Ang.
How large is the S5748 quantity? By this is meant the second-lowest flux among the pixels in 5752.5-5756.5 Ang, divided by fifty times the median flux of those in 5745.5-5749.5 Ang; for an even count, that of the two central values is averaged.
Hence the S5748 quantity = 0.0195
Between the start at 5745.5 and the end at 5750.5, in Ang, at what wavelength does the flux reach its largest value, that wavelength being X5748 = 5748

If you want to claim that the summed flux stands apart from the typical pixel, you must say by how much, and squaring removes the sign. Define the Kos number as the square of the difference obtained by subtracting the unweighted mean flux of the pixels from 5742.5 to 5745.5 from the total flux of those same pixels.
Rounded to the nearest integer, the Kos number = 354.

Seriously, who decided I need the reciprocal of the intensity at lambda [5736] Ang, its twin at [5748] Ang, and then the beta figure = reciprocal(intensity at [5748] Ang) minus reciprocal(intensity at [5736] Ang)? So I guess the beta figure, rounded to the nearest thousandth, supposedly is -0.005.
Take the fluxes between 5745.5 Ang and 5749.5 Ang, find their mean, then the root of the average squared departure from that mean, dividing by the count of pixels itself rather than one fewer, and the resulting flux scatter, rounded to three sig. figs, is 0.617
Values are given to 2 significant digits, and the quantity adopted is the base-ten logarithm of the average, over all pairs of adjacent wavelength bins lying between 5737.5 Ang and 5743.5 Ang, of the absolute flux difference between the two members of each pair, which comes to -0.22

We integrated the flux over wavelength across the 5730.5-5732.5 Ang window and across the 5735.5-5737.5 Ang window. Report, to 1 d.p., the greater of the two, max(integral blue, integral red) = 20.5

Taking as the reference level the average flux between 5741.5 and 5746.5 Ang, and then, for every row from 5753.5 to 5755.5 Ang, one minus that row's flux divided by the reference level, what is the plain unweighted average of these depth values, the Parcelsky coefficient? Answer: 0.01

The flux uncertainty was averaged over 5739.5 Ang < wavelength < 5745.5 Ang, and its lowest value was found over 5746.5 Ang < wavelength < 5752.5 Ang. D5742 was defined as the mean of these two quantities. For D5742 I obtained 0.666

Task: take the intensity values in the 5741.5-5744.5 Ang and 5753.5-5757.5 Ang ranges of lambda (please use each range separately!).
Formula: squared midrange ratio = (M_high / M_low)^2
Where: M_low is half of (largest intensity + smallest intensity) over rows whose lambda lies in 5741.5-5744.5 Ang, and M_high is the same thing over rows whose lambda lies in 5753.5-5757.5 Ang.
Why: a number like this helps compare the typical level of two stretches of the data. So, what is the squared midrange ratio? 0.95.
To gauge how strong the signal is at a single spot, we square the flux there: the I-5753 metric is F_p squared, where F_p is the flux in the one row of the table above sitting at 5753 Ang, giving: 98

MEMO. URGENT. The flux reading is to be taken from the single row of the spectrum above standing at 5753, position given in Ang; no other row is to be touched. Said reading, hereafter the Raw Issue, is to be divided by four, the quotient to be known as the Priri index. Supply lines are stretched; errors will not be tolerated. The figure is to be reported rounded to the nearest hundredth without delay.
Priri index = 2.47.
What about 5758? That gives 2.19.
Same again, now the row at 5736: 2.38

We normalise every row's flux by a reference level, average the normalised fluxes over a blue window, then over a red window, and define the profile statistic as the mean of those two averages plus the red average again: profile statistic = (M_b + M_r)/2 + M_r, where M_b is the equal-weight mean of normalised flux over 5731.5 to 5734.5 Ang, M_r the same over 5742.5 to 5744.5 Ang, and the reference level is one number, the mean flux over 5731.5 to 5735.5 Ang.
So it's 1.82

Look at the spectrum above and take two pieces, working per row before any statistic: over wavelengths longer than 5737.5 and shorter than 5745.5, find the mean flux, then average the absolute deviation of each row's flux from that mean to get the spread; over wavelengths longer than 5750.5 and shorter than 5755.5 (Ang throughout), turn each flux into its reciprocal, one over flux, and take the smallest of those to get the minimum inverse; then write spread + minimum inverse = 0.603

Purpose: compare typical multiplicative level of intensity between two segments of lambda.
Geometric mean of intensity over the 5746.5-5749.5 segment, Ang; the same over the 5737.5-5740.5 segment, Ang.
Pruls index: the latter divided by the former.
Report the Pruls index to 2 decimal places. 1.02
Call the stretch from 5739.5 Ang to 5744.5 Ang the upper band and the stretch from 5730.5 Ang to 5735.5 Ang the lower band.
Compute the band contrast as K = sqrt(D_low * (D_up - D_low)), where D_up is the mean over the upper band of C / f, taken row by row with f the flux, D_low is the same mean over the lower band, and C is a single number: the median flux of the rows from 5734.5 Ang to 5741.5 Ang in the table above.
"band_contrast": 0.322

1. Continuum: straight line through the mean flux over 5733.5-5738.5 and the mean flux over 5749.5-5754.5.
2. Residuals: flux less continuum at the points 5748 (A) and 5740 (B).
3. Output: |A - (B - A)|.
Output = 2.11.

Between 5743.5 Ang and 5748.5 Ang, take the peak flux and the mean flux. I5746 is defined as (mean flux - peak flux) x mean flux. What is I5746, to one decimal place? -5.9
